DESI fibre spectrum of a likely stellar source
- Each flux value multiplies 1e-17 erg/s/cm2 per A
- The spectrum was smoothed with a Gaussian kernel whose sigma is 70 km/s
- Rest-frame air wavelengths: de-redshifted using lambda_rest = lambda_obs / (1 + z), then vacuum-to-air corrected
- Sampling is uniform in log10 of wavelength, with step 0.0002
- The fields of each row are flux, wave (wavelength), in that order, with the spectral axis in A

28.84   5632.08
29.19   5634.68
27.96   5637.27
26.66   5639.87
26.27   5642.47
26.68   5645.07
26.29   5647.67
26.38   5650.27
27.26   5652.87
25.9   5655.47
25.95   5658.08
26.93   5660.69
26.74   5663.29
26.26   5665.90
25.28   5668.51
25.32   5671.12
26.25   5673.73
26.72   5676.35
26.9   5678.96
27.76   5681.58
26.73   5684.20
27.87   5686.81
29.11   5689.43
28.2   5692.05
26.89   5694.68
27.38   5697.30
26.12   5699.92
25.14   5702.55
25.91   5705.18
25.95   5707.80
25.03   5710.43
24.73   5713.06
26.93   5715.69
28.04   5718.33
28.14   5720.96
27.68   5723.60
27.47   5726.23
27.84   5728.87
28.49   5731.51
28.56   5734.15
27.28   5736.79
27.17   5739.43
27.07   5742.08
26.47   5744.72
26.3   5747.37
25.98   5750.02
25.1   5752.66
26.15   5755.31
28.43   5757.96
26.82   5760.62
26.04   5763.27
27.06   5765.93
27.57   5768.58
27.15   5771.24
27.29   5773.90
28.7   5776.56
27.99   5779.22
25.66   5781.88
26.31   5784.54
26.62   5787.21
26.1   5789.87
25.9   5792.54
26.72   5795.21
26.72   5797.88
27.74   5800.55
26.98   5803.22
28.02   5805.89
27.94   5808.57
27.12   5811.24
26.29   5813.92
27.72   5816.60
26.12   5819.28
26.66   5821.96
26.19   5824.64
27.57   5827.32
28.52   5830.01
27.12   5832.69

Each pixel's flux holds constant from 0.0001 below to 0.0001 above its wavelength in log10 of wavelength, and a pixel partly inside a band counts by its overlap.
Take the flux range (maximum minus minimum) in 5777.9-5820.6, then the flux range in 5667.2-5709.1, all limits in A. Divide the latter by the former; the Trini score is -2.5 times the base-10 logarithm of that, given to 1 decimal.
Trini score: -0.6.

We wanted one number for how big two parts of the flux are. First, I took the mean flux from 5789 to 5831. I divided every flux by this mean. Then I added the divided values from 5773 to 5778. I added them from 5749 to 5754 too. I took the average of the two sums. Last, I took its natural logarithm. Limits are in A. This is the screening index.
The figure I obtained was 0.684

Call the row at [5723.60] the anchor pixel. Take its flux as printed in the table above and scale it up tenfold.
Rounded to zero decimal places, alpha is 277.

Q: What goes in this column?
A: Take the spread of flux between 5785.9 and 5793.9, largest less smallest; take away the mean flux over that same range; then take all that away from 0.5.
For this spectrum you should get 25.99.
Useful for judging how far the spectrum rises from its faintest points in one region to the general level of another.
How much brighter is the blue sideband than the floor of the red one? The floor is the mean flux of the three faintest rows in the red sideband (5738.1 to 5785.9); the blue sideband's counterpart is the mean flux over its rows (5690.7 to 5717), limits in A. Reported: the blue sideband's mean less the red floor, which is 0.65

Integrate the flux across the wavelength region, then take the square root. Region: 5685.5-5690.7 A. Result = 12.2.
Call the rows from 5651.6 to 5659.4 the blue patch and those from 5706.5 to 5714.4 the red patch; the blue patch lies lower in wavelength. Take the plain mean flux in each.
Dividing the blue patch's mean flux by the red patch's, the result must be 1.04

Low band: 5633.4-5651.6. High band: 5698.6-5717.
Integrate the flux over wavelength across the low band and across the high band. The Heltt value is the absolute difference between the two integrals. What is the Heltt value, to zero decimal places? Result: 20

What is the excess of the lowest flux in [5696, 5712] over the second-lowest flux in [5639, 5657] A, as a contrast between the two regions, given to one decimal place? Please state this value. -1.2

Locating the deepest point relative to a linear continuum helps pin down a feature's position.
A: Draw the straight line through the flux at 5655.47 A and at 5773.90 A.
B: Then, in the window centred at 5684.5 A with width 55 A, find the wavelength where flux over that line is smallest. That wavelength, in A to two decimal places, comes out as 5710.43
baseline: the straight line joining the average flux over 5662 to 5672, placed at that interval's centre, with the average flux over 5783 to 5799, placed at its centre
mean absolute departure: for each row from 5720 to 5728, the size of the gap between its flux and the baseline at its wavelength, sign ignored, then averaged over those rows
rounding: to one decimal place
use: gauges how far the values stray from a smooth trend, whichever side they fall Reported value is 1.6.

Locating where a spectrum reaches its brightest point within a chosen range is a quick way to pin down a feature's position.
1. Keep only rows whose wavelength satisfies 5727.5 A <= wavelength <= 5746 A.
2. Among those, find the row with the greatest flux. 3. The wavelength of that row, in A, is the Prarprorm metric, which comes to 5734.15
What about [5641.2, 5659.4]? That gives 5652.87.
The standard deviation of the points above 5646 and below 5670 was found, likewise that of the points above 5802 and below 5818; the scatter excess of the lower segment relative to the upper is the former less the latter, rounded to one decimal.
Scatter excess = -0.1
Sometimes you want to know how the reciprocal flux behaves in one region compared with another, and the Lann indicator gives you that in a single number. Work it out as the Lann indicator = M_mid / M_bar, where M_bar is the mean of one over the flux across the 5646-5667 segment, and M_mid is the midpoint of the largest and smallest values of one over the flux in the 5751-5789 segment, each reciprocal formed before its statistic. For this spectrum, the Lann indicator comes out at 0.9879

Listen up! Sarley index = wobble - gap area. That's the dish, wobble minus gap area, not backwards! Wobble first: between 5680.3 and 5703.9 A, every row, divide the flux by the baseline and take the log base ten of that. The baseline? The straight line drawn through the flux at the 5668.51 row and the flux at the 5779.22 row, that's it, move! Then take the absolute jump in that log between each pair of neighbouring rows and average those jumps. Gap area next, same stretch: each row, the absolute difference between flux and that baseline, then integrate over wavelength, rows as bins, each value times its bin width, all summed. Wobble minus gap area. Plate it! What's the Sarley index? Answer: -37.8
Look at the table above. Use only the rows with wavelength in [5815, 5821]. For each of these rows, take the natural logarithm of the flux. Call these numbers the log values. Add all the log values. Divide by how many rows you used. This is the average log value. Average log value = 3.29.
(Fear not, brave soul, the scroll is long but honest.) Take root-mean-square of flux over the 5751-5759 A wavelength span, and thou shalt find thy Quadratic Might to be 26.6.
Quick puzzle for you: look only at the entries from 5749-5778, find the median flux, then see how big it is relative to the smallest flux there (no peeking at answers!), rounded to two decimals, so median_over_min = 1.08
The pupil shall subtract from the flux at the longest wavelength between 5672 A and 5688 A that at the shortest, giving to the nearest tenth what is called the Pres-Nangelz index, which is 1.6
